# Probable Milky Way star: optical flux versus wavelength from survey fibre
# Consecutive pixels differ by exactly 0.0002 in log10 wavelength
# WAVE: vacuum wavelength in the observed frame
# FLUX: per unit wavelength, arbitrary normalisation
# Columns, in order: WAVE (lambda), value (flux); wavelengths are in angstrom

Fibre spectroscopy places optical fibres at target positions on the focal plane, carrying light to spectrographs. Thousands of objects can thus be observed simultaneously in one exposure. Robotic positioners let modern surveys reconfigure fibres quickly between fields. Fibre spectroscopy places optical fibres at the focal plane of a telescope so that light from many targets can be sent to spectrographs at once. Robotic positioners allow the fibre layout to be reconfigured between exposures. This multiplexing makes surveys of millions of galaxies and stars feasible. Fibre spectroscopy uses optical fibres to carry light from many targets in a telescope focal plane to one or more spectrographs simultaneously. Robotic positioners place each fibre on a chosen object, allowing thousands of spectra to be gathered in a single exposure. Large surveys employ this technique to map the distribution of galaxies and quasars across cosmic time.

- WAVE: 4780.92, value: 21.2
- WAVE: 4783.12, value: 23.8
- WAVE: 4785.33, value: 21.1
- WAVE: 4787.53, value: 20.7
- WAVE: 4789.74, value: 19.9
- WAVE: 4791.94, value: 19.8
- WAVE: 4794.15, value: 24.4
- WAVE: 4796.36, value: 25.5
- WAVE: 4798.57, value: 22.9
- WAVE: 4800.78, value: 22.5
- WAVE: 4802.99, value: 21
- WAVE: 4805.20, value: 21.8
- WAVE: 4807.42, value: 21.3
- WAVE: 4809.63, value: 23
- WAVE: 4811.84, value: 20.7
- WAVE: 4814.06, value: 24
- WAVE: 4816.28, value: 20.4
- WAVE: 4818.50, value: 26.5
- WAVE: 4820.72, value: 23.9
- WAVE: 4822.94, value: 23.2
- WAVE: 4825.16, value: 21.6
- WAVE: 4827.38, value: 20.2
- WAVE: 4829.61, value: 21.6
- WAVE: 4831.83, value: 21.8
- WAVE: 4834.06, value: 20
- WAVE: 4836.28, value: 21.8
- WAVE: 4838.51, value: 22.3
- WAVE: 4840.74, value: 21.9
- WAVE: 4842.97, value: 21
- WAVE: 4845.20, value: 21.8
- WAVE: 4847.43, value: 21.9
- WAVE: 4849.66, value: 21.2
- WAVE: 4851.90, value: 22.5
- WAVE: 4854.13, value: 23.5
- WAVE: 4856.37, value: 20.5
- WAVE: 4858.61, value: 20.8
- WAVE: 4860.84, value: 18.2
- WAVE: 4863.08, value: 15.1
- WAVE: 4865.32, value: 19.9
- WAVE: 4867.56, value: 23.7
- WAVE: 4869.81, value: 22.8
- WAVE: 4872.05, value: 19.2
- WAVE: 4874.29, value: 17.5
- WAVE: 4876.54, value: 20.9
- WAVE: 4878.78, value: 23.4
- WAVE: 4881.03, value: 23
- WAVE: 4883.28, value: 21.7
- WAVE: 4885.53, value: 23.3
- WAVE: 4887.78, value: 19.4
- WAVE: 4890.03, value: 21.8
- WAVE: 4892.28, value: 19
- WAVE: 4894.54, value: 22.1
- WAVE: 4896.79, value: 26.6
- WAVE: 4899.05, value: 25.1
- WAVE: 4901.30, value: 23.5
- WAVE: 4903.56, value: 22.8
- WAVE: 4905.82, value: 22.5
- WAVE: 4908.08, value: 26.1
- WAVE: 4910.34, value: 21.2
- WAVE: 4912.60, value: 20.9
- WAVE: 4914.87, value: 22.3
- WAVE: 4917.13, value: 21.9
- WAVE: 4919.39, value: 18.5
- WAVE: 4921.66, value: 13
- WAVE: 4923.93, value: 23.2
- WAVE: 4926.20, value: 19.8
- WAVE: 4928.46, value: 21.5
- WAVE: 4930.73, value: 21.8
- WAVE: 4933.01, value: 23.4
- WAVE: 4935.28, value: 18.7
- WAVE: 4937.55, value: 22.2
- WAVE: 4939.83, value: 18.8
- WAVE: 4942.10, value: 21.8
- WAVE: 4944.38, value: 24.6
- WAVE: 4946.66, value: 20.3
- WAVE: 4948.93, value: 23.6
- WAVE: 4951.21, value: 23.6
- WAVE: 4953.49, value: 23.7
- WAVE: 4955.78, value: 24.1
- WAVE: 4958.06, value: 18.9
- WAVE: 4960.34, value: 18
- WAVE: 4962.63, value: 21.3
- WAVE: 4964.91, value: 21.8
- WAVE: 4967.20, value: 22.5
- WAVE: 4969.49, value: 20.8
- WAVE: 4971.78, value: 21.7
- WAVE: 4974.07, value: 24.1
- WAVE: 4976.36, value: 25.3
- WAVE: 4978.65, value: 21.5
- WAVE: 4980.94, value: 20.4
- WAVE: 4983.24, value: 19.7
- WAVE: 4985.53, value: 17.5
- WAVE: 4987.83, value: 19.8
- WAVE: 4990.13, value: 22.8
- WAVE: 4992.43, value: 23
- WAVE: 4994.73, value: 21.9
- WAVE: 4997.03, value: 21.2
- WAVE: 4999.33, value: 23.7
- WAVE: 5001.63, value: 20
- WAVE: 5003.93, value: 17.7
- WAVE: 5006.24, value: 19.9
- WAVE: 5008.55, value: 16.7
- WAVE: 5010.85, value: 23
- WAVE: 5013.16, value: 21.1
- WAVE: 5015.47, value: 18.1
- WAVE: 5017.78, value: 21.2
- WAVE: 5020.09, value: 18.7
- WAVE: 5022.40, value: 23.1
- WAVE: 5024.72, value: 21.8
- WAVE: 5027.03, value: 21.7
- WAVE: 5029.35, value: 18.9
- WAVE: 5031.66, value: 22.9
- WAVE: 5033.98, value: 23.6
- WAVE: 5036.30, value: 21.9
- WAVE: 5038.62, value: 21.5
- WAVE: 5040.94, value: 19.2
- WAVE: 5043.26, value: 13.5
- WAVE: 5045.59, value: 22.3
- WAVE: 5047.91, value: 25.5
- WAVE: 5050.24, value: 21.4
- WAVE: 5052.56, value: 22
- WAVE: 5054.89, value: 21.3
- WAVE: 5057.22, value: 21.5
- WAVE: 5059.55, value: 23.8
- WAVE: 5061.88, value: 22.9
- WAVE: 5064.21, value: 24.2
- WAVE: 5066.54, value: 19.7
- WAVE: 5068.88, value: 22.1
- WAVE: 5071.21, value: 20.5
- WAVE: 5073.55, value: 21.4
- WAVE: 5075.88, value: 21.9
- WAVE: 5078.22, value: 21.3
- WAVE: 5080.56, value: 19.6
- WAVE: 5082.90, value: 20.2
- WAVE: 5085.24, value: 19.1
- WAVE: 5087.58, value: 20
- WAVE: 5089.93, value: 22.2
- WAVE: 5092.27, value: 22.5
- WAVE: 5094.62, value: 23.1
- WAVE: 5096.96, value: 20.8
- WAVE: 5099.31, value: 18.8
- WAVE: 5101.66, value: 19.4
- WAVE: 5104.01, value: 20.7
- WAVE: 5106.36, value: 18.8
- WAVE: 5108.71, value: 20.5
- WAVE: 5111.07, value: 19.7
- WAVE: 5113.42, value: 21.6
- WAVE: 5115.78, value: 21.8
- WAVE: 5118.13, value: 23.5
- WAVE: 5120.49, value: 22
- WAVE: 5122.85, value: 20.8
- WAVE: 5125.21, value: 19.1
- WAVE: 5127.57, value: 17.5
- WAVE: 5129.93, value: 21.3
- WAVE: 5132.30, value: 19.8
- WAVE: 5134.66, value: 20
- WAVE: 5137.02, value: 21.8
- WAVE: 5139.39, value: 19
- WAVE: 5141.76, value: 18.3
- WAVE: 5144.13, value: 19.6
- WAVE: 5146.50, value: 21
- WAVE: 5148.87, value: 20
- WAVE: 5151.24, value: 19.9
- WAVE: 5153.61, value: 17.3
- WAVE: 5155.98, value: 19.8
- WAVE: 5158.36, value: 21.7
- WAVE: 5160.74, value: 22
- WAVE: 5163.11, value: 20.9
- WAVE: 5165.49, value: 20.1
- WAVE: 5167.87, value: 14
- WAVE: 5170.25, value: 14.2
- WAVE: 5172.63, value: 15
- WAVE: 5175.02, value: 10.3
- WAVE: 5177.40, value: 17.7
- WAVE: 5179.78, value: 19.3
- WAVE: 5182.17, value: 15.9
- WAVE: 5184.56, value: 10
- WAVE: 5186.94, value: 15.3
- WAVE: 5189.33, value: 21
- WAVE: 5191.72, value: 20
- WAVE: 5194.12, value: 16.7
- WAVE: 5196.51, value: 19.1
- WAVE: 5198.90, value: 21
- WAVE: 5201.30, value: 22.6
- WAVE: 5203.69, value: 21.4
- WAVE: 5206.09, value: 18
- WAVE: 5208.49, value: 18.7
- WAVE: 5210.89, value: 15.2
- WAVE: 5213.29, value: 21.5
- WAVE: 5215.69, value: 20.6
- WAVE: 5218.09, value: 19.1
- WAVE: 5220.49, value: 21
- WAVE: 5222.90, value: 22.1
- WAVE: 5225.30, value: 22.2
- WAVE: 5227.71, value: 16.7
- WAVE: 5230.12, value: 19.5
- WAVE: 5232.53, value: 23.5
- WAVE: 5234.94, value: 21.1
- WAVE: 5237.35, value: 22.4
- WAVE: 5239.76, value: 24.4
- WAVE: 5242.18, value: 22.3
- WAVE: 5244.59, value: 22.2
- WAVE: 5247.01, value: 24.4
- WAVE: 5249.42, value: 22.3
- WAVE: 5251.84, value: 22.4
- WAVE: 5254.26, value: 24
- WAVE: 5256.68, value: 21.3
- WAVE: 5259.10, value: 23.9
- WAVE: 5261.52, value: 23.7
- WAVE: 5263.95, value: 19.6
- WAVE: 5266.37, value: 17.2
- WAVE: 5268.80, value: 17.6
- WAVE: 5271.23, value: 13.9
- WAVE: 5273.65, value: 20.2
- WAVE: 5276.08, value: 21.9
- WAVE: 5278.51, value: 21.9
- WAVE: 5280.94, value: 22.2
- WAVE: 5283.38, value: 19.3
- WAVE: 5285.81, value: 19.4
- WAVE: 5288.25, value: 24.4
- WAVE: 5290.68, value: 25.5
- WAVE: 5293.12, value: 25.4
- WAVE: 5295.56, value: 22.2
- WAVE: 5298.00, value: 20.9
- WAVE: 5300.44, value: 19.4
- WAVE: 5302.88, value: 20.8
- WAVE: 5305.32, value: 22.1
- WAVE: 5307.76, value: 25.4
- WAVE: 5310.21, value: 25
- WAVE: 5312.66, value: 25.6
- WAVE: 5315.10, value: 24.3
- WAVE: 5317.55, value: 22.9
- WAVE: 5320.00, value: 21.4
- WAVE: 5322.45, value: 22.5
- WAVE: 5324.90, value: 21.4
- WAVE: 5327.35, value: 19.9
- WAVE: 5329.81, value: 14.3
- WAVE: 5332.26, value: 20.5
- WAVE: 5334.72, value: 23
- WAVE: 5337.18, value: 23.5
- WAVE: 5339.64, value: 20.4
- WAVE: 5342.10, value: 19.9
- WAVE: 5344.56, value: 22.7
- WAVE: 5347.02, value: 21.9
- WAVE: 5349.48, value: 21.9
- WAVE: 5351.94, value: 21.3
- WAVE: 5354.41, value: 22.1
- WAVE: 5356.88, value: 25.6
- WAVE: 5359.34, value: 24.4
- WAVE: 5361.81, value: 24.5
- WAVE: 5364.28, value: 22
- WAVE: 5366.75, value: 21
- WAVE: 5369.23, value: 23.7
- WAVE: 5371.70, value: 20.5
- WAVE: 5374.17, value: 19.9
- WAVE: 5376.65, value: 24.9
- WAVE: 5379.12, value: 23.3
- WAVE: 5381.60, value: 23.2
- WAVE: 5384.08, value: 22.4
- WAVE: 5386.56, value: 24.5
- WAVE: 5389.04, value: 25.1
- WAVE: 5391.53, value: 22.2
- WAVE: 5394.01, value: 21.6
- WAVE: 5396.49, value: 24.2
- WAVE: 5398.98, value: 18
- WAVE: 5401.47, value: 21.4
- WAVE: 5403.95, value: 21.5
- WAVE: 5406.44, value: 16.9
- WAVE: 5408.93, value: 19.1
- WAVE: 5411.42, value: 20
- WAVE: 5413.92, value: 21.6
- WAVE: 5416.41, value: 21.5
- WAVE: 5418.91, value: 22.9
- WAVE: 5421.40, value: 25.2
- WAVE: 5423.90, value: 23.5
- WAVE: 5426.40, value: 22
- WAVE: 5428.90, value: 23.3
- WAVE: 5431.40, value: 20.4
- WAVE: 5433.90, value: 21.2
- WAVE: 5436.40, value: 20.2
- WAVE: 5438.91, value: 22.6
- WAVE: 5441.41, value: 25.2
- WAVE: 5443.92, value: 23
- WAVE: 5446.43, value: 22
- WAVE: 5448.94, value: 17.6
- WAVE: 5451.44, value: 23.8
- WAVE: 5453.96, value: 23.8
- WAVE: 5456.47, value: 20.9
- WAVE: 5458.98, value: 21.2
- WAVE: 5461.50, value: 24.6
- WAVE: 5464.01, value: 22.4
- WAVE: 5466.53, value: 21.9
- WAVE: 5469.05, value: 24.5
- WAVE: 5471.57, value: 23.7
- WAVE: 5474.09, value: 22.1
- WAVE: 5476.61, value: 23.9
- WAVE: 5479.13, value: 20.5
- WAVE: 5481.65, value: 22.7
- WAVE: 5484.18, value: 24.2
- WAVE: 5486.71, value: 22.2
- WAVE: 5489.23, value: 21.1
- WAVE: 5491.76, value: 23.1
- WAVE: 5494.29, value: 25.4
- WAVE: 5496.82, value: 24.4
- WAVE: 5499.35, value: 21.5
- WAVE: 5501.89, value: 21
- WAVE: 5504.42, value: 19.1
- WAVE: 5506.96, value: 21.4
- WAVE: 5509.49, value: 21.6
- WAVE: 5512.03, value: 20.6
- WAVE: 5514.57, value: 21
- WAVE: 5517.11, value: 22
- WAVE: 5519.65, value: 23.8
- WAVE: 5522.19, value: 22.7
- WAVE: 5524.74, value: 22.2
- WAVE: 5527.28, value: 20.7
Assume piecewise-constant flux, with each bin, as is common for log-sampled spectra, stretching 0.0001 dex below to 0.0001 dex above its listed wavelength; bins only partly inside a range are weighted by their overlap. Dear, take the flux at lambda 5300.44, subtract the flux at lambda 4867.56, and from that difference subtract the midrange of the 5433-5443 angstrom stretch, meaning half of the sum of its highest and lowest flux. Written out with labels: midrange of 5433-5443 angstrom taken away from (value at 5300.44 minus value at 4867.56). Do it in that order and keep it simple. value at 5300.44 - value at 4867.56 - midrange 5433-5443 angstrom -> -27.0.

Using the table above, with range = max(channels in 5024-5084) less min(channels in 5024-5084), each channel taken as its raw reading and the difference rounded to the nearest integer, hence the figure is 12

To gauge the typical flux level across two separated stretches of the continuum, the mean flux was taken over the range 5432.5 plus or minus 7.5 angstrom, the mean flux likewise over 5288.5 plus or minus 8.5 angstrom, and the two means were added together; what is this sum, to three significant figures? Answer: 44.2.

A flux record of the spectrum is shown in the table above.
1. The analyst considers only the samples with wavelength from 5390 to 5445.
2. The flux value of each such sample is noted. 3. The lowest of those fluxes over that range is 16.9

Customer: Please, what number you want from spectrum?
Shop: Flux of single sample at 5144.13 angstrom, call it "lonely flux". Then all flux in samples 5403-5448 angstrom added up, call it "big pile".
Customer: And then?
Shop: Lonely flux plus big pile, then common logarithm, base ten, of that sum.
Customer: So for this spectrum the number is 2.61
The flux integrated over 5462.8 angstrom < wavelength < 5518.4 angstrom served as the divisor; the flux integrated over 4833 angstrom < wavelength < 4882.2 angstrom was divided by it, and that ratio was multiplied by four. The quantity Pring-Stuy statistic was 3.34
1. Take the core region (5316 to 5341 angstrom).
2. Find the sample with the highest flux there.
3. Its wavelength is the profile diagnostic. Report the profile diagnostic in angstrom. 5337.18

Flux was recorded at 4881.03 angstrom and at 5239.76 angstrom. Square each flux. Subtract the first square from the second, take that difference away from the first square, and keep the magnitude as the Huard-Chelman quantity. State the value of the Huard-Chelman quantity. 463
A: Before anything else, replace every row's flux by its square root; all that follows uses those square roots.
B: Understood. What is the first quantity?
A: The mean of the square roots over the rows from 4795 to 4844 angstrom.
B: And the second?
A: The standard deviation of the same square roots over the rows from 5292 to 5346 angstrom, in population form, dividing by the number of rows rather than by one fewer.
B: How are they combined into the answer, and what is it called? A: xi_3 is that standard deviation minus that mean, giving -4.43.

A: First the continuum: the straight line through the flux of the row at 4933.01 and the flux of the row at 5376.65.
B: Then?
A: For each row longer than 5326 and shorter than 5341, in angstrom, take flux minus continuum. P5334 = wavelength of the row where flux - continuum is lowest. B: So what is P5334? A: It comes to 5329.81 angstrom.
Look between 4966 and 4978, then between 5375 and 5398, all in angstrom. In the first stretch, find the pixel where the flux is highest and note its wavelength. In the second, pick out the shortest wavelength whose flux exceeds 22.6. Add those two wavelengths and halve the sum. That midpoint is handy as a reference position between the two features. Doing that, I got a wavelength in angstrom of 5176.5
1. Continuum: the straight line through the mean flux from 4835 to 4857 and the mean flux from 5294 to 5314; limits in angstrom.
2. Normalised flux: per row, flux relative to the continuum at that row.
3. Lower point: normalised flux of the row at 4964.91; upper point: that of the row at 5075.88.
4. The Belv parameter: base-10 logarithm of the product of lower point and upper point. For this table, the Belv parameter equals -0.01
